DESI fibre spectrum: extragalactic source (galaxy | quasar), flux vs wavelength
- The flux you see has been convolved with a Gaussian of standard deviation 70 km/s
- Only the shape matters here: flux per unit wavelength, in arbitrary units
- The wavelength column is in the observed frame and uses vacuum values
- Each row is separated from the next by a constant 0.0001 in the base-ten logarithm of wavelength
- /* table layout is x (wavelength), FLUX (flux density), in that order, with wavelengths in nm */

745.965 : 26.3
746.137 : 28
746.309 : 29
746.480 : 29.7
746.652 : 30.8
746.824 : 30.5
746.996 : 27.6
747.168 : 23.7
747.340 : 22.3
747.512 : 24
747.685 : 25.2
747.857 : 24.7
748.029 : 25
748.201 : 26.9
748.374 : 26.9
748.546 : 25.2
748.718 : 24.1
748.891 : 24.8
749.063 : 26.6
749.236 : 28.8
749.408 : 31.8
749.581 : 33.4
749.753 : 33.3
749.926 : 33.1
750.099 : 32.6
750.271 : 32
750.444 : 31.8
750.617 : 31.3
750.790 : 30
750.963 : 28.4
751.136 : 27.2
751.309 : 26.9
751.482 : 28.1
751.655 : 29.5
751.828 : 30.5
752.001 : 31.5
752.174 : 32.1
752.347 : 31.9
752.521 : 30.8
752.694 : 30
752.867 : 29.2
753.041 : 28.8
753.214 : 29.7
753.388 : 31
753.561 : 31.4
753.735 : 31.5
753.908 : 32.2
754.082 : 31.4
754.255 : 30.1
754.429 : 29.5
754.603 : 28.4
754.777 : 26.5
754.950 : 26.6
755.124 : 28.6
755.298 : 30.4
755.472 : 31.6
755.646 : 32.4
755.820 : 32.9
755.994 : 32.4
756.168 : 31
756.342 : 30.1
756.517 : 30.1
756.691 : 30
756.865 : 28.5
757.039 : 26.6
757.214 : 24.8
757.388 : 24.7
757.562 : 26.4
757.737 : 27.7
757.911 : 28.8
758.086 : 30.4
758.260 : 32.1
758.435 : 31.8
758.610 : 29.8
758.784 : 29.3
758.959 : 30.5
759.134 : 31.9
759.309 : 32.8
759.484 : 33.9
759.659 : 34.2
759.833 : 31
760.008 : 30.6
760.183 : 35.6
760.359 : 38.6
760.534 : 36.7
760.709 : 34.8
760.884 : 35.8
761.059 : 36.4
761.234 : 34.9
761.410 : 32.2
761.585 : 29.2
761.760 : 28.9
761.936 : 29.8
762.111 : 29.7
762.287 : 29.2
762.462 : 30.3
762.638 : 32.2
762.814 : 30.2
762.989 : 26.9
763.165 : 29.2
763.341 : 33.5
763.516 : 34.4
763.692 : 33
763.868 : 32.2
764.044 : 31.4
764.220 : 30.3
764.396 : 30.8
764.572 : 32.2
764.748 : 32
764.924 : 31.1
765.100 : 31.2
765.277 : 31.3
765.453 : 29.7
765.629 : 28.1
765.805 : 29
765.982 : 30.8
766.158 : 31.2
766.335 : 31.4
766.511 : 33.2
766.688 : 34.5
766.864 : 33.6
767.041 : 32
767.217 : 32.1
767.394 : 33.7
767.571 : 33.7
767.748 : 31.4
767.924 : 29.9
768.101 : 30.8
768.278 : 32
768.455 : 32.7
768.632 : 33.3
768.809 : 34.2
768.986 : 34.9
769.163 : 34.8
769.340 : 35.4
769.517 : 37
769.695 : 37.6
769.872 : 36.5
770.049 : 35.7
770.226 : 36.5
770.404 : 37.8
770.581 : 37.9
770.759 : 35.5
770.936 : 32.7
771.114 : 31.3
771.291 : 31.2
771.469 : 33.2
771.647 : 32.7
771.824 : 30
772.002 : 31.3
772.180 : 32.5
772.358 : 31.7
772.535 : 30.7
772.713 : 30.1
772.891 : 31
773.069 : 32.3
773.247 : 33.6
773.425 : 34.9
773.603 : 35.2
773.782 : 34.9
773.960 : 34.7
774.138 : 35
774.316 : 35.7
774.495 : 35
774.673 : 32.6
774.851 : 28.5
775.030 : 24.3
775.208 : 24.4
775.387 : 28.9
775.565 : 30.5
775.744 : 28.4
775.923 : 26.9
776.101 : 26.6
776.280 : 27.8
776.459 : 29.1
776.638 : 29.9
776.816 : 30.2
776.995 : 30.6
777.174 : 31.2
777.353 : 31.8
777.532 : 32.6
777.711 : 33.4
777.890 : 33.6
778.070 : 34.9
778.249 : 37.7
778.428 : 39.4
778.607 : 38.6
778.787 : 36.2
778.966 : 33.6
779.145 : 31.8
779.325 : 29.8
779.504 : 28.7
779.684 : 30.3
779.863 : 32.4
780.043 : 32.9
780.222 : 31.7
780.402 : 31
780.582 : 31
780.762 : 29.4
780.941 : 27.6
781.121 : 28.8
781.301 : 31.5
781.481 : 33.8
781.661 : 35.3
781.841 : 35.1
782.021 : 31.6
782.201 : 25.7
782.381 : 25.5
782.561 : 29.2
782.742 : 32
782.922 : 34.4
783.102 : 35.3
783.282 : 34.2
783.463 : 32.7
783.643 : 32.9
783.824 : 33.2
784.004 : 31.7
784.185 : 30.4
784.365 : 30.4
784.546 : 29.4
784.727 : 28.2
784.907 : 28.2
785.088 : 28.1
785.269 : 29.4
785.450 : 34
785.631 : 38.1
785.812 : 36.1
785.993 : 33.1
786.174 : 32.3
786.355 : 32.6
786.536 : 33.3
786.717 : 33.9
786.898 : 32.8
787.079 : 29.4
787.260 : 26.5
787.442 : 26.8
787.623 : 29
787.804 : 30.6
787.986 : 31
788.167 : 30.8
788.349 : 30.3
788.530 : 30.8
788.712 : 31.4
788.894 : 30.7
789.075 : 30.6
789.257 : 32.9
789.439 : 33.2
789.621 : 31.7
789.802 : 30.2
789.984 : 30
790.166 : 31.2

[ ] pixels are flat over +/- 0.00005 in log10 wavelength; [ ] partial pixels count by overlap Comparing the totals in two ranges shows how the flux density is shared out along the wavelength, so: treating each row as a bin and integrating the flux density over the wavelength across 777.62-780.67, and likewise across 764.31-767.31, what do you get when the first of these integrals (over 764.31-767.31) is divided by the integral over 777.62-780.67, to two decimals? 0.93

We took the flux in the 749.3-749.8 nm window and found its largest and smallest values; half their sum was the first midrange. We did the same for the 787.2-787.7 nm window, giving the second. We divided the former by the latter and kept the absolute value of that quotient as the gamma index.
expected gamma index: 1.17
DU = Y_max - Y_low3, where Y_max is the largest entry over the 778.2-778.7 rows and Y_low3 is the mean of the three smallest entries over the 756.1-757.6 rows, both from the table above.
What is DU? 14.1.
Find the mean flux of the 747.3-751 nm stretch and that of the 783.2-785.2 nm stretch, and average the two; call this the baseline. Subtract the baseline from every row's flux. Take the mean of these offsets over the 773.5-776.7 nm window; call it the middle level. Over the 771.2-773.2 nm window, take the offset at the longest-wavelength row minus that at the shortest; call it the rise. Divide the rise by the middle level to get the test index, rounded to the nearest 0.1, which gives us 1.2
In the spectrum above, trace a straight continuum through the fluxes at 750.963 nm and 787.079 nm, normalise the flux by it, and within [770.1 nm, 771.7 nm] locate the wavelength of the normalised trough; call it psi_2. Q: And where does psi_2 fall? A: 771.291 nm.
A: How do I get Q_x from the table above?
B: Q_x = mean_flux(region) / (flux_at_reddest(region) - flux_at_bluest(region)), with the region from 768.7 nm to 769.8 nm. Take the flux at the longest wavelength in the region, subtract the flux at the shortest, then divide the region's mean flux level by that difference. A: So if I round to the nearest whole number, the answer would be 10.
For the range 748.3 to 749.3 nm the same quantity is 14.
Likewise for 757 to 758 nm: 12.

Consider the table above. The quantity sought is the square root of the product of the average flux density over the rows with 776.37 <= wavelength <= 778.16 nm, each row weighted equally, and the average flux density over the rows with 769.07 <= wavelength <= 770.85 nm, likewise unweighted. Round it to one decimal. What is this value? 34.0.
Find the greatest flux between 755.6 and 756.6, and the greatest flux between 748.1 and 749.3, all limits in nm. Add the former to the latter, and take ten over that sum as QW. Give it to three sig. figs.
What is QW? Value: 0.162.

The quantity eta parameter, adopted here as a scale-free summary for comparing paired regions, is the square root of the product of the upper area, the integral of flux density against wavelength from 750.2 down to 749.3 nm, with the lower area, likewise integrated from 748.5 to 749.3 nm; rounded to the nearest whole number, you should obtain 25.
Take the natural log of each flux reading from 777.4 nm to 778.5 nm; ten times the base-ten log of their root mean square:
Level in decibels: 5.52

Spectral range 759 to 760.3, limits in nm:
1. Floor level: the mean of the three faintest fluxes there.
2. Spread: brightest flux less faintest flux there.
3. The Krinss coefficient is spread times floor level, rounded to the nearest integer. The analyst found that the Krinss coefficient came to 156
